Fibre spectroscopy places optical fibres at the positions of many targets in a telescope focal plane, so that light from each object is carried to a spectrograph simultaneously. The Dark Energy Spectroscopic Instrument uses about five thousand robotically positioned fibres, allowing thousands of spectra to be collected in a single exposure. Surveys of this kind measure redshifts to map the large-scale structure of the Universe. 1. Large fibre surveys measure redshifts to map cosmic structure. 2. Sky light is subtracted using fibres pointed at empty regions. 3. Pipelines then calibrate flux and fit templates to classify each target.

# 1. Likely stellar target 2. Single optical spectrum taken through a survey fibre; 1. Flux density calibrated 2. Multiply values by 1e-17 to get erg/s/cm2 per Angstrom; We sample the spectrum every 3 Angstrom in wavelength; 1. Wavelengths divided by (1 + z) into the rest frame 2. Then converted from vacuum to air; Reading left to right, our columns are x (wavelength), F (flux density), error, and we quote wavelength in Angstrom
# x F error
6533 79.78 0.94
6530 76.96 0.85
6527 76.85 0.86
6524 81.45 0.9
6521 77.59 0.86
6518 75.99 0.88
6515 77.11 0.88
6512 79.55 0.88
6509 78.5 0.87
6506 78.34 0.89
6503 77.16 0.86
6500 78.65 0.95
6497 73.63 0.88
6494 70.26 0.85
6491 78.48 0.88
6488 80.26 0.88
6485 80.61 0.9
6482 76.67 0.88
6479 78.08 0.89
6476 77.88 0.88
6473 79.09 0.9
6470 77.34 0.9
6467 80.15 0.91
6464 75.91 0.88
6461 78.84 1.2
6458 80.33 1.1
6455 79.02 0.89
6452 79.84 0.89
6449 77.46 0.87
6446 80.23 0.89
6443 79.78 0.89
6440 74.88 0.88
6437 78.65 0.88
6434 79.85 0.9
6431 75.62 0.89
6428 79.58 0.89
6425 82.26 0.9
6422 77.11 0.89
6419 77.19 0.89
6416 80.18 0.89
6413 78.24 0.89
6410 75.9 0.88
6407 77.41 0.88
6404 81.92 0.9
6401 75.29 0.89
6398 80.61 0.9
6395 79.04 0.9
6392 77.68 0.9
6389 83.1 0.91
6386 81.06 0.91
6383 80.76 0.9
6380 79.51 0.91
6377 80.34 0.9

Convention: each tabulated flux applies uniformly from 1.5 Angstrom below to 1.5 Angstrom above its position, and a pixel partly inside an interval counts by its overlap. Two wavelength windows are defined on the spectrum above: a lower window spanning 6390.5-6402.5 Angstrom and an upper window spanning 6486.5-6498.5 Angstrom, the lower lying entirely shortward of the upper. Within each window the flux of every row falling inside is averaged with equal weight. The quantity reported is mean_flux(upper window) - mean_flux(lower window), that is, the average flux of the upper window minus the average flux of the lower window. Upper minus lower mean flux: -2.5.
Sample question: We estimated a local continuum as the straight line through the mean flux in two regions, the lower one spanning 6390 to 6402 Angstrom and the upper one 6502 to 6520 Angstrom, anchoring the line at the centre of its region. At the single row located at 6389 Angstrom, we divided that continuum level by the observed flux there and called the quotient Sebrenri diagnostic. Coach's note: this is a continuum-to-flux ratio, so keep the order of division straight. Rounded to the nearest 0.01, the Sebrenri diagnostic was 0.94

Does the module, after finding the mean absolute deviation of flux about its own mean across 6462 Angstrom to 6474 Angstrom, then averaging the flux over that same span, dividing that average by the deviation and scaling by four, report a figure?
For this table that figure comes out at 209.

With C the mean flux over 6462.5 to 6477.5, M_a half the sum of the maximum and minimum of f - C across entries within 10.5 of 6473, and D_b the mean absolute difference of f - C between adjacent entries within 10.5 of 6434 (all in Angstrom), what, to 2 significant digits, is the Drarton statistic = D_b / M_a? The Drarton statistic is -79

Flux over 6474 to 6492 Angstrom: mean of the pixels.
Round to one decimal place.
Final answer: 78.7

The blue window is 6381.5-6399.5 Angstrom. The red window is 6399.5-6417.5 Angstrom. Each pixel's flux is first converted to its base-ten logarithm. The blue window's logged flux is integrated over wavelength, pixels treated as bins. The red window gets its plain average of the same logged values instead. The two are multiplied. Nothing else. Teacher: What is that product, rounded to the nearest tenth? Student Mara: 64.9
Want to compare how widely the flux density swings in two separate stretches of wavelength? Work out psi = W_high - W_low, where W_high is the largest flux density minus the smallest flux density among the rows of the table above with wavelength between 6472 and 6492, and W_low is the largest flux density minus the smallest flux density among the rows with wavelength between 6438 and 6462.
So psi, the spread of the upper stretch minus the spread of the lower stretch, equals -2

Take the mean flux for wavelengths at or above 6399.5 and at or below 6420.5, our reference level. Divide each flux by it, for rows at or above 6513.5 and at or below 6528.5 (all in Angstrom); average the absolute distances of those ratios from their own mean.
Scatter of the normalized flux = 0.0187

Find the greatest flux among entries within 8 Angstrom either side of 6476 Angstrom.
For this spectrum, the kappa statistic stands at 79.09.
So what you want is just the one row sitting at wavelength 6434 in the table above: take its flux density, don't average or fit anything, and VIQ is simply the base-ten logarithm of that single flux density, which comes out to 1.90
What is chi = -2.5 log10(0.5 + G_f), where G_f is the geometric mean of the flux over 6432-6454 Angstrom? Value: -4.75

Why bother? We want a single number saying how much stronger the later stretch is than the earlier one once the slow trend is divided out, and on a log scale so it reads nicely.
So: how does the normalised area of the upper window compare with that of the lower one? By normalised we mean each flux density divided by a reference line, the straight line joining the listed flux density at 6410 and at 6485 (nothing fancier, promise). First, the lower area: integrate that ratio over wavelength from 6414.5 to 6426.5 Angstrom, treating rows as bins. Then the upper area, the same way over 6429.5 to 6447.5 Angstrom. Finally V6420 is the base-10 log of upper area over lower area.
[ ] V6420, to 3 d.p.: 0.164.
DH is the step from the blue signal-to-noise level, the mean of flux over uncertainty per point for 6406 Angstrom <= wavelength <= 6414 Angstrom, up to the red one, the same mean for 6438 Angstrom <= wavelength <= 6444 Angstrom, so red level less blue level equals 0.0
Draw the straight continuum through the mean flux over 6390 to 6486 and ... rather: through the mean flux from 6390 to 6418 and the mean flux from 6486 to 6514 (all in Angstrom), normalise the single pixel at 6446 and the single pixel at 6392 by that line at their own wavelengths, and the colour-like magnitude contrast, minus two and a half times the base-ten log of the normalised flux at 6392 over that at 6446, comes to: 0.045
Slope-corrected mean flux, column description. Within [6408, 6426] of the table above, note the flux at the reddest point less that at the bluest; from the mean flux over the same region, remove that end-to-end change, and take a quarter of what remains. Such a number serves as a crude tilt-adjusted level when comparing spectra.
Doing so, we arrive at 18.0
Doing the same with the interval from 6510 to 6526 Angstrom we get 19.1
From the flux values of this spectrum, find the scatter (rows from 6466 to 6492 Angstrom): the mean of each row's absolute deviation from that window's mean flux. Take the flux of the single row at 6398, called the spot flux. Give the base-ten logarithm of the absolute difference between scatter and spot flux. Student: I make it 1.900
